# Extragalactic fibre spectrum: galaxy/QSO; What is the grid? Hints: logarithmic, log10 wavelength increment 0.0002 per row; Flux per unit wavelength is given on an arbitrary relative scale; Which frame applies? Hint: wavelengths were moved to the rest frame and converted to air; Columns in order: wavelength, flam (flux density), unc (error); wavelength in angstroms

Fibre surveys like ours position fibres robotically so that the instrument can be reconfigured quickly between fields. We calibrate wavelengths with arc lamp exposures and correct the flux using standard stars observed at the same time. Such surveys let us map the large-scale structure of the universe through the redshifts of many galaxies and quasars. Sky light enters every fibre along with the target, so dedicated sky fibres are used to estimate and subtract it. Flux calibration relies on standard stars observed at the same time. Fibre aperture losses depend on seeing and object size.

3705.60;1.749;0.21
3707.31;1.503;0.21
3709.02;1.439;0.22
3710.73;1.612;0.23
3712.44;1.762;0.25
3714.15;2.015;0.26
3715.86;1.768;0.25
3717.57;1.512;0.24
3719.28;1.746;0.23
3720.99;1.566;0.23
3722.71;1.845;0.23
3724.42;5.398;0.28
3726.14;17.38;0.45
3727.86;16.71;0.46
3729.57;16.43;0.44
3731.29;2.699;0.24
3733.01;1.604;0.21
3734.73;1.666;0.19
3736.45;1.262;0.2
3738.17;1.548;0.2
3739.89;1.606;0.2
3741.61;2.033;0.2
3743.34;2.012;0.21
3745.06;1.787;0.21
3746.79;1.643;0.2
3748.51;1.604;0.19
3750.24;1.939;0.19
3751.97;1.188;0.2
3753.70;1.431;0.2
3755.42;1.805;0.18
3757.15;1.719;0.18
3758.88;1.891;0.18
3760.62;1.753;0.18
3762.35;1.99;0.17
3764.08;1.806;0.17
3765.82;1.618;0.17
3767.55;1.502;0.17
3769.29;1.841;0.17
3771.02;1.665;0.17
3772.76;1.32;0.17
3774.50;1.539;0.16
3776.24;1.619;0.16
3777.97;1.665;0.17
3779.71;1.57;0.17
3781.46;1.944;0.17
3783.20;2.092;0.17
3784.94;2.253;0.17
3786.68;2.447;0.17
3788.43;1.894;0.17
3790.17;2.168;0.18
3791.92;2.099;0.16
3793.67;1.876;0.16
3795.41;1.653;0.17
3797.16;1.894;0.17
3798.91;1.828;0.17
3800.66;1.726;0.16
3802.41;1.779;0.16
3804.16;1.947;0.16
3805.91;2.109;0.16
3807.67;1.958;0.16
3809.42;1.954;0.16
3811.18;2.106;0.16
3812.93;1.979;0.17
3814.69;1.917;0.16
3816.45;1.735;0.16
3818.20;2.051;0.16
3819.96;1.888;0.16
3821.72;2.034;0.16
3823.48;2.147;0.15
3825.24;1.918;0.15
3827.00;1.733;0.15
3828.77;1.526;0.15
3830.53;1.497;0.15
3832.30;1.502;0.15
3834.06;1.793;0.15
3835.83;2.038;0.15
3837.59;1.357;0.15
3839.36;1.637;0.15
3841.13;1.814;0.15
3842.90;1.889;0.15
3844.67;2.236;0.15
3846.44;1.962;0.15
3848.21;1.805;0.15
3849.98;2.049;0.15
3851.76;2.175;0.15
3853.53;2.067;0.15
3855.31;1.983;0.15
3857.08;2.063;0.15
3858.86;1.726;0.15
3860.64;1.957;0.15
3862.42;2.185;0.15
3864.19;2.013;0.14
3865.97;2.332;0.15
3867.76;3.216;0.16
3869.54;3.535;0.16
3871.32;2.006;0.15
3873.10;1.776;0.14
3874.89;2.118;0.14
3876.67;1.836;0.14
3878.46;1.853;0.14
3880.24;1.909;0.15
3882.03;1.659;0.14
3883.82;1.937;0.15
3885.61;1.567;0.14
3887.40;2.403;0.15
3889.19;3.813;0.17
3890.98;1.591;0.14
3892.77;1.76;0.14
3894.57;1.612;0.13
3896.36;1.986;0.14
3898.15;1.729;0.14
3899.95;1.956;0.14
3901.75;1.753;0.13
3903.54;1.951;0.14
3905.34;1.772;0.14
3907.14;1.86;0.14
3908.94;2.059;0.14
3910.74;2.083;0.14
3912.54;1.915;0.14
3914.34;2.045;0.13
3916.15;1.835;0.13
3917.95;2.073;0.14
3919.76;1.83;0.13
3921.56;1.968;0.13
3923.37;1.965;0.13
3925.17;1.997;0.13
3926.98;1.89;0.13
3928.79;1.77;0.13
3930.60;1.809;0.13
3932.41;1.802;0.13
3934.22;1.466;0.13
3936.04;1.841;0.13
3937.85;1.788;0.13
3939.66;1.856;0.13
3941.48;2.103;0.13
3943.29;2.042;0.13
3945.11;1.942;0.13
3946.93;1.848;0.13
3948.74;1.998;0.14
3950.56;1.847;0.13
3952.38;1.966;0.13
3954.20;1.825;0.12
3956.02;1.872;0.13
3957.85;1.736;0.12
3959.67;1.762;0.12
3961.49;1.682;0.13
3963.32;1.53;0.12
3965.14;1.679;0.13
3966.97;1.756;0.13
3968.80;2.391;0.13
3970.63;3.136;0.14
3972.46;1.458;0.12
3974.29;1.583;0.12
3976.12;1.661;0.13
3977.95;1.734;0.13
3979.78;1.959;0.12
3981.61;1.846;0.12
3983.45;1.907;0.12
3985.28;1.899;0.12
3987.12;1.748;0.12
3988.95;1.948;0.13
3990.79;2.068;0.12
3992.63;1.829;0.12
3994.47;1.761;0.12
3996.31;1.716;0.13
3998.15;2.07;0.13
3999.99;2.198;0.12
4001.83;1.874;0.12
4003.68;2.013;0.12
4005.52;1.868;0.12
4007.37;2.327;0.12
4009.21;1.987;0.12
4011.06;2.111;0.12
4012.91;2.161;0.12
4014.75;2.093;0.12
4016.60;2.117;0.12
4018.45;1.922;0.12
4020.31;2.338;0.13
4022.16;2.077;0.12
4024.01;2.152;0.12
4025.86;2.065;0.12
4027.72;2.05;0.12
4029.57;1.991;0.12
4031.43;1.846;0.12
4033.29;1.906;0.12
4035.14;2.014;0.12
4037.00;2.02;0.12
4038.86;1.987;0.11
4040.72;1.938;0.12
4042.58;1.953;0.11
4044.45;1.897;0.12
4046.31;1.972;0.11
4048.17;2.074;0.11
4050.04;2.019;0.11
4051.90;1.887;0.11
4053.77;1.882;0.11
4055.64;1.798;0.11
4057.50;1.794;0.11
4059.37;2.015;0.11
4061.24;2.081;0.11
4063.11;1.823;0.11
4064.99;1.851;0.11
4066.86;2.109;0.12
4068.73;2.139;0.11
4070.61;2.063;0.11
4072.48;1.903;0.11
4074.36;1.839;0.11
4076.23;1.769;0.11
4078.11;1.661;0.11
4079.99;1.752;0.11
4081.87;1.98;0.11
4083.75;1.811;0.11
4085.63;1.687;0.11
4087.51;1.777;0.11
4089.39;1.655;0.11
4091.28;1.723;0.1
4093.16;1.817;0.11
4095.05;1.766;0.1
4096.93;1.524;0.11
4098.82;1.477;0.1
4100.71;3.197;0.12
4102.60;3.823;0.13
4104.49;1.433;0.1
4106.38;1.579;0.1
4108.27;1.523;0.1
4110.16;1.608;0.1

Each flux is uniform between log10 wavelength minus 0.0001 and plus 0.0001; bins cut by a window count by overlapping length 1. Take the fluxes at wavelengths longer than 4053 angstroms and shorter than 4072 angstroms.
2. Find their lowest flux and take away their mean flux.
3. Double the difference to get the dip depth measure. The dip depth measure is -0.32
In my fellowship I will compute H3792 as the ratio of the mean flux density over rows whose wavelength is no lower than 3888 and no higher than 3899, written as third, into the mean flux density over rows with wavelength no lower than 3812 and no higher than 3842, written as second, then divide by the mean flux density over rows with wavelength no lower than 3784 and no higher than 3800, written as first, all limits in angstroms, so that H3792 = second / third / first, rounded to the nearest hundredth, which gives 0.43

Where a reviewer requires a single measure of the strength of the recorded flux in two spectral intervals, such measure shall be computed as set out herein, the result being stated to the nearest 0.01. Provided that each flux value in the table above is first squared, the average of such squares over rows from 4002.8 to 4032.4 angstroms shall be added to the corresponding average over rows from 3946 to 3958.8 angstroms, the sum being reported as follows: 7.81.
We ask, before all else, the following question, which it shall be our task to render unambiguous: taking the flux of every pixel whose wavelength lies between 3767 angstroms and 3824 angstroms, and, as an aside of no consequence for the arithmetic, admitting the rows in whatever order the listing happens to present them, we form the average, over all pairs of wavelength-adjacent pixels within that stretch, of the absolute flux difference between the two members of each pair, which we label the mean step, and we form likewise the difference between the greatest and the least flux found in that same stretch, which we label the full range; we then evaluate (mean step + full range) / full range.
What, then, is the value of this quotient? 1.16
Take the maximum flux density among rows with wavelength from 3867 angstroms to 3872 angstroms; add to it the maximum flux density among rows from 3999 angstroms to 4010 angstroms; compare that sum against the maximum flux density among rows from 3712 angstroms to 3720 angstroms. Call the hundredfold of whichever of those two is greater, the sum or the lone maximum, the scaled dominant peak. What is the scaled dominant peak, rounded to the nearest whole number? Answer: 586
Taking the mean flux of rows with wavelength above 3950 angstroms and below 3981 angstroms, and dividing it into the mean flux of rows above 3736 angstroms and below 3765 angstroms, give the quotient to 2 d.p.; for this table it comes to 0.92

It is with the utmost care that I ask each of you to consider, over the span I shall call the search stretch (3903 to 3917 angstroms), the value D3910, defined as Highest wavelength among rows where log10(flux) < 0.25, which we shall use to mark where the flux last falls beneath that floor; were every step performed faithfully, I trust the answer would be 3905.34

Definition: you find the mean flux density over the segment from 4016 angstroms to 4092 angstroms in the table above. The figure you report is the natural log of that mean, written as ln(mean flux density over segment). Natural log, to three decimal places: 0.660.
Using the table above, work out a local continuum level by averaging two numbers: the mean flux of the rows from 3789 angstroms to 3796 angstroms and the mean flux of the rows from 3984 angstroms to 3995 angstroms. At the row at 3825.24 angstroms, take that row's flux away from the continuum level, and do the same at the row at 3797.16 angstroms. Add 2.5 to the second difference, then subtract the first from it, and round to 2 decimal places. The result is 2.52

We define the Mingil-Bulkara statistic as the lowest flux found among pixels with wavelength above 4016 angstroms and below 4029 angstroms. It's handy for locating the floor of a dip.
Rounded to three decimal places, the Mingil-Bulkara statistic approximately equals 1.922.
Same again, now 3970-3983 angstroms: 1.458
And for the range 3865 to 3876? 1.776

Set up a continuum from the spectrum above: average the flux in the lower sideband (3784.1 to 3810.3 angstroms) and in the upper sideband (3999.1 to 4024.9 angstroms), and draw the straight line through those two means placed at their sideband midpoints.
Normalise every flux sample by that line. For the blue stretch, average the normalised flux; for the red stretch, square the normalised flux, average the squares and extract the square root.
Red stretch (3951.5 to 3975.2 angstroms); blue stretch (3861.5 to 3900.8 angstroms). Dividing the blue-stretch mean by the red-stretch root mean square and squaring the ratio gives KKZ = 1.28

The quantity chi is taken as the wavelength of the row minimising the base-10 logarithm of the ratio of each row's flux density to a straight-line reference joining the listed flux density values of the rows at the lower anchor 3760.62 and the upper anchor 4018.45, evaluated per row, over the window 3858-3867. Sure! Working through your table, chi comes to 3858.86 angstroms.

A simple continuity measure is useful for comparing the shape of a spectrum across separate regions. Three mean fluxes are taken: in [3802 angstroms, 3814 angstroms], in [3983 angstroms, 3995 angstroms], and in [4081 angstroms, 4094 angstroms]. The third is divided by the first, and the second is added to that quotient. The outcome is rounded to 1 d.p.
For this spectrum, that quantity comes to 2.8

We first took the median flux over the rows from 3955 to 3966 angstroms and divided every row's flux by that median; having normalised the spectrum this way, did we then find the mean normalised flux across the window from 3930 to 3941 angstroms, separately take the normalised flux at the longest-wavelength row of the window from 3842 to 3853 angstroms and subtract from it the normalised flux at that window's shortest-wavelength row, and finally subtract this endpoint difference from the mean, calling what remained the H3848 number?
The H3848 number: 0.9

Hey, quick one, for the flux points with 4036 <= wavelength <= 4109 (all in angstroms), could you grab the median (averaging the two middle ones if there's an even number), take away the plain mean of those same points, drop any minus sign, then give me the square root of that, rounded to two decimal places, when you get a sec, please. 0.27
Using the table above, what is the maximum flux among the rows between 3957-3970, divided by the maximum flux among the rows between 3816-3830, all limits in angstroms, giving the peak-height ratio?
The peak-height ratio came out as 1.11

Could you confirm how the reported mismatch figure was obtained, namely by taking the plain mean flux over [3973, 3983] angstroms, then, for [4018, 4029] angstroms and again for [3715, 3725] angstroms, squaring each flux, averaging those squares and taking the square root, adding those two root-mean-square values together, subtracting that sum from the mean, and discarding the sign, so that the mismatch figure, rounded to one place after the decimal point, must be 3.0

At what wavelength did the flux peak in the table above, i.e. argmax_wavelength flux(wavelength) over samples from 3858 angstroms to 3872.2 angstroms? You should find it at 3869.54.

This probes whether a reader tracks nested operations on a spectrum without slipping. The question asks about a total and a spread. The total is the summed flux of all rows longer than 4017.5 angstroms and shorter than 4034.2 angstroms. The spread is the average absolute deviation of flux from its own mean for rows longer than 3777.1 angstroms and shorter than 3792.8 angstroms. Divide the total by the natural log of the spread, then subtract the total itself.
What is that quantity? -30.4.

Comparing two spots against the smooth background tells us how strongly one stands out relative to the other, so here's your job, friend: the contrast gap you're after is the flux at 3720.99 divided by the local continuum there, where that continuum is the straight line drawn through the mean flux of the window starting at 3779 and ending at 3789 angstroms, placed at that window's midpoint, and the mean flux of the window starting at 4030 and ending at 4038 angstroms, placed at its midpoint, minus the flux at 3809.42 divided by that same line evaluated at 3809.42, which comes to -0.20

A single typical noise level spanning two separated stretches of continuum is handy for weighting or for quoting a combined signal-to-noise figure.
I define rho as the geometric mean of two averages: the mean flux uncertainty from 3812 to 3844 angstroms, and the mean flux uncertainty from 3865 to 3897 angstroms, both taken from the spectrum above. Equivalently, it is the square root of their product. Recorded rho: 0.150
